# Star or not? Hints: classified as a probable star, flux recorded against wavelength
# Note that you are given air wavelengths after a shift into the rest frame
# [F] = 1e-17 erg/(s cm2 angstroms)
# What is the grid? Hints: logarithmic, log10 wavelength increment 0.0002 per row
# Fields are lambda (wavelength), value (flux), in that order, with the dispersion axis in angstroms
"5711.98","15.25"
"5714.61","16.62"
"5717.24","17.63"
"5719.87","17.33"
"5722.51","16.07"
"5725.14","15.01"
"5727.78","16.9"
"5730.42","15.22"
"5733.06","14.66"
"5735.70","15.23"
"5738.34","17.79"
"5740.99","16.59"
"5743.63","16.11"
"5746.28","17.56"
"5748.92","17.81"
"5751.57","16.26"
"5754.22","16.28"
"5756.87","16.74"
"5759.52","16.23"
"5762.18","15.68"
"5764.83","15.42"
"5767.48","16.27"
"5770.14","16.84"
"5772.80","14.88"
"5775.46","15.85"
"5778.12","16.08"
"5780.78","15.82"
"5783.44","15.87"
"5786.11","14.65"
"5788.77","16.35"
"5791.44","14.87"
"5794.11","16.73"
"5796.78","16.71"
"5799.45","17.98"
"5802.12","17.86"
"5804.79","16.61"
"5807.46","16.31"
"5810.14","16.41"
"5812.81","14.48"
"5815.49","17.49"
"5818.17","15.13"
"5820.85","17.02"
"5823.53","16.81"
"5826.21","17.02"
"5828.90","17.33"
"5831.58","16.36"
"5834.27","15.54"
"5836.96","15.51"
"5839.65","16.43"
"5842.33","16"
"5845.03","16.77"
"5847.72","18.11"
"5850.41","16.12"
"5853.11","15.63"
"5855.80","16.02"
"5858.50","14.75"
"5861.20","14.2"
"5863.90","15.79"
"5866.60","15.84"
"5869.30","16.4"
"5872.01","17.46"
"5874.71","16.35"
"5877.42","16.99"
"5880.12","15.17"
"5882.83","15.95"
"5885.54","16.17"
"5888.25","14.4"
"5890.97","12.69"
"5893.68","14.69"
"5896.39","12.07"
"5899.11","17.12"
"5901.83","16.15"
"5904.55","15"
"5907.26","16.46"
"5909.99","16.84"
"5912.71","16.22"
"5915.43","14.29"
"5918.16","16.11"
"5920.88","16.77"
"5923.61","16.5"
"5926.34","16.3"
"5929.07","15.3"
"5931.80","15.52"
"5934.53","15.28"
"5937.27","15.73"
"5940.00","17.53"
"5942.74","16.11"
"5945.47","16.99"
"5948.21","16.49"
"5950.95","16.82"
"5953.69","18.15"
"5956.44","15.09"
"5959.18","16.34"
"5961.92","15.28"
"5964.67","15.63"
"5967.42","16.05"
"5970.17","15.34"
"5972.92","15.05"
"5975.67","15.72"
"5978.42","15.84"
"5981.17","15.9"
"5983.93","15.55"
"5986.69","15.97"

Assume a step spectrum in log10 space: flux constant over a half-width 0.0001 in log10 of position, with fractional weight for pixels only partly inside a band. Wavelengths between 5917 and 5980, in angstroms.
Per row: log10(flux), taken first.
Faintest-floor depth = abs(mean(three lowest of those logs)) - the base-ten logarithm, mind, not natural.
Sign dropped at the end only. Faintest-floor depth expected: 1.18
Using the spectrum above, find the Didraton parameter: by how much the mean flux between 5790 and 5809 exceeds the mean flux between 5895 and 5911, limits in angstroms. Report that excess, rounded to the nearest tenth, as 1.1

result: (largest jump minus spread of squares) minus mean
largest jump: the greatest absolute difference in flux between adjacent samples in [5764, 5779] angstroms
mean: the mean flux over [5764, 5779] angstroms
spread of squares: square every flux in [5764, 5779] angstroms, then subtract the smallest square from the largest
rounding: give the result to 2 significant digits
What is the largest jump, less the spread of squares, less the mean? -76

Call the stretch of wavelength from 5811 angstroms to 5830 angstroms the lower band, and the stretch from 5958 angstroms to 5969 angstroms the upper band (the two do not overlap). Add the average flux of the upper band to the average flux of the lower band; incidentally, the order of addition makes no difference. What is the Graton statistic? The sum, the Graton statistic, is 32.3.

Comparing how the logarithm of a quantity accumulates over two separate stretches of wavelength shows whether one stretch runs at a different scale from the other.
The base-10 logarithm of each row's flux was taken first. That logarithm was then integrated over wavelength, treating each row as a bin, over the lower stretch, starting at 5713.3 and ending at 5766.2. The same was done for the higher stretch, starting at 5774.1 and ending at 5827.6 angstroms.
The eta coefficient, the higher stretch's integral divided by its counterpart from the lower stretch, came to 1.01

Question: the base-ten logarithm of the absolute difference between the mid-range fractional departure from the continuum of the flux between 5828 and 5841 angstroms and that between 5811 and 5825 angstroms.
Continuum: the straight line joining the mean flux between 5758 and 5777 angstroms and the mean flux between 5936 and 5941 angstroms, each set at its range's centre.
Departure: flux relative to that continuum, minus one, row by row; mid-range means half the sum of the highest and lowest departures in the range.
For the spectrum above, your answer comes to -1.7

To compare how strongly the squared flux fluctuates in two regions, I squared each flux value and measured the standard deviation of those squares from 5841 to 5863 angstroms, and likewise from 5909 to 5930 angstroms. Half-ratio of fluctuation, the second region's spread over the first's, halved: 0.34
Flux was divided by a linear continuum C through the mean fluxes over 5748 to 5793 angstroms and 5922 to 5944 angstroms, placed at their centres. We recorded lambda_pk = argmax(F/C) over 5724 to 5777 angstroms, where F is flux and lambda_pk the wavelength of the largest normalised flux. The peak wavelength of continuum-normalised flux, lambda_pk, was 5748.92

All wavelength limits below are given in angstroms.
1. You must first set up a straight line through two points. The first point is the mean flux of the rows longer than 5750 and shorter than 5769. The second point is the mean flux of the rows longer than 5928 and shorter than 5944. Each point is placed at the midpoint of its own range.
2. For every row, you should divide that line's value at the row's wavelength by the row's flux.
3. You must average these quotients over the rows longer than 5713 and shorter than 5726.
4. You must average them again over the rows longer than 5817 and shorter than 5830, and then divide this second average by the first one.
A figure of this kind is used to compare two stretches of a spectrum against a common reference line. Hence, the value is 0.98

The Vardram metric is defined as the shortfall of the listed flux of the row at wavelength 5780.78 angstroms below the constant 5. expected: -10.8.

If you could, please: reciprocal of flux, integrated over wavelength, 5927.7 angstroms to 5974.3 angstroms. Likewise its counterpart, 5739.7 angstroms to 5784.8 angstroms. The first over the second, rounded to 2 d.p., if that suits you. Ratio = 1.05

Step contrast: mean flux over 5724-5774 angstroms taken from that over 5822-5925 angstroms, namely -0.3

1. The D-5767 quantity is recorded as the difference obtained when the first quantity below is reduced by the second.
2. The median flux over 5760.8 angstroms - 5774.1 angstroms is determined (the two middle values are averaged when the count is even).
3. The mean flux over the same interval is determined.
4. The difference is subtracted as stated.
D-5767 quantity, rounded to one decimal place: -0.1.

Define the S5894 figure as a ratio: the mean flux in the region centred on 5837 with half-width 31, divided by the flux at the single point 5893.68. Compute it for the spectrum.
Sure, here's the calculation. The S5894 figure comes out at 1.10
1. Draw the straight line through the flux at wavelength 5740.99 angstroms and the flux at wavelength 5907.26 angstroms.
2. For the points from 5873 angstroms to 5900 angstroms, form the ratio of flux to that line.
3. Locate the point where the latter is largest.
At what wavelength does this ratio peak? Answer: 5899.11 angstroms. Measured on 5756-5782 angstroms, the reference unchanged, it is 5770.14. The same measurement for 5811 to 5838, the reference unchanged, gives 5815.49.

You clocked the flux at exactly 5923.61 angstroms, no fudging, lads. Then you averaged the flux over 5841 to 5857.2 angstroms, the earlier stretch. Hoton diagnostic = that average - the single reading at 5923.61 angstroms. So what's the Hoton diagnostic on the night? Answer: -0.1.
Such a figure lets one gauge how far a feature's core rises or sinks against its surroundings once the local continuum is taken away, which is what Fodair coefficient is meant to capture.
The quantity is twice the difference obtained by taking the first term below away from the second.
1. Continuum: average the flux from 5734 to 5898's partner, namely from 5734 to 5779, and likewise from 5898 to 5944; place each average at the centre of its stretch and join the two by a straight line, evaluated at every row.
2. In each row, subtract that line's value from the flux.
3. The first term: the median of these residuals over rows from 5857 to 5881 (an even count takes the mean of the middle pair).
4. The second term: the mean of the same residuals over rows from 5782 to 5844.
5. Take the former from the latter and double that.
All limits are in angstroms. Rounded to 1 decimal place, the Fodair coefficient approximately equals 0.8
